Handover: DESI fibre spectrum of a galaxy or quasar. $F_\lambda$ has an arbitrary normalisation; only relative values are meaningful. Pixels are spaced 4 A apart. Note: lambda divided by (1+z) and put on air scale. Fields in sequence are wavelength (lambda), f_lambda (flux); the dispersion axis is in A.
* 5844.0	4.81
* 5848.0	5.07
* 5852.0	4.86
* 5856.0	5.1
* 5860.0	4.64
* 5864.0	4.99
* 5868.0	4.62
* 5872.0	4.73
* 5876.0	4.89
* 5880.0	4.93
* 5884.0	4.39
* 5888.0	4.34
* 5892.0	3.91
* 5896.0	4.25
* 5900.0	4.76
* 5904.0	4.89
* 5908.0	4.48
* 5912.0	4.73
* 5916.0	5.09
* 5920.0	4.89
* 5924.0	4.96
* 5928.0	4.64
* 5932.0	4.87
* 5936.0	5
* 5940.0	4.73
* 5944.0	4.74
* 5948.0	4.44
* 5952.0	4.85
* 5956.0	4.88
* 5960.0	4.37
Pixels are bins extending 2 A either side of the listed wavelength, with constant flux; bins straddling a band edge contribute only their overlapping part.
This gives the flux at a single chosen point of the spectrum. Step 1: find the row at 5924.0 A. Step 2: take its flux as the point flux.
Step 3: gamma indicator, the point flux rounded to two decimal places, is 4.96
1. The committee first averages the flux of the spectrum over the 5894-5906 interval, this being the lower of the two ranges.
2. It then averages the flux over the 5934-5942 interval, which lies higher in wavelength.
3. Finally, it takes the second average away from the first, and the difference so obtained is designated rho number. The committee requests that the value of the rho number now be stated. -0.23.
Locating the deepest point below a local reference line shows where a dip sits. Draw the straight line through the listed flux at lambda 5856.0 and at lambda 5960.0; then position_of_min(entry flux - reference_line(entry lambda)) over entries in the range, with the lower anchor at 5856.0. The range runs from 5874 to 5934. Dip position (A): 5892.0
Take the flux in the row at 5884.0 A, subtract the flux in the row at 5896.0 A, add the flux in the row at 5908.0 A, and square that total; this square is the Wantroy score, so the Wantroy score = 21.3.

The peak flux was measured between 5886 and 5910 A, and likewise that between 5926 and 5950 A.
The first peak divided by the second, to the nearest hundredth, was 0.98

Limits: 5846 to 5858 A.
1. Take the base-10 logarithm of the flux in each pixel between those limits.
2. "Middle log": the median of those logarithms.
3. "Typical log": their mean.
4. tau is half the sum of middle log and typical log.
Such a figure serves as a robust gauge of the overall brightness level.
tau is 0.7024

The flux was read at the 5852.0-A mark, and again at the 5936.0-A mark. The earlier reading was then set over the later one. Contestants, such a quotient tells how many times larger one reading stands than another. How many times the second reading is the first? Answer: 0.97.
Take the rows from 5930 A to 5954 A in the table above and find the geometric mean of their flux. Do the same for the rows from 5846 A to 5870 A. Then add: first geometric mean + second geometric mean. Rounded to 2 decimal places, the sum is 9.64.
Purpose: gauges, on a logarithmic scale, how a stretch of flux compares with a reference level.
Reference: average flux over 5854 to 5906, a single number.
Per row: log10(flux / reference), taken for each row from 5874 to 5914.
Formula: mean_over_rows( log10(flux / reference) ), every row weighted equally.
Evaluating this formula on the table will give -0.010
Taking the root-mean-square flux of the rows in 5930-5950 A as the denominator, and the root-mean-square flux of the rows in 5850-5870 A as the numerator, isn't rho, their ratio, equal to 1.02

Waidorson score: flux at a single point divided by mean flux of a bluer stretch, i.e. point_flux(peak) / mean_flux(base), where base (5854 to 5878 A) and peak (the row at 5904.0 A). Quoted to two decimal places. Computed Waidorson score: 1.01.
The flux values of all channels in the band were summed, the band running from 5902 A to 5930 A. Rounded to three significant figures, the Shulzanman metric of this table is 33.7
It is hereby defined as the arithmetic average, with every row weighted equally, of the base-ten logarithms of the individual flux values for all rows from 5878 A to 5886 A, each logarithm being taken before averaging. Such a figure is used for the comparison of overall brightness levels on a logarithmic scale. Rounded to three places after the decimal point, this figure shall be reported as 0.668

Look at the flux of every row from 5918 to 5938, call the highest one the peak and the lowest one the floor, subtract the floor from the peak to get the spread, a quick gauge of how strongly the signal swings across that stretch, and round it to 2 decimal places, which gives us 0.36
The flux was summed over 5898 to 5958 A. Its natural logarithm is 4.3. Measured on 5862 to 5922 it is 4.2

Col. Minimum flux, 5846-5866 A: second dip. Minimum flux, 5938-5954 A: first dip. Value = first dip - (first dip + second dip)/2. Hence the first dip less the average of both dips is -0.10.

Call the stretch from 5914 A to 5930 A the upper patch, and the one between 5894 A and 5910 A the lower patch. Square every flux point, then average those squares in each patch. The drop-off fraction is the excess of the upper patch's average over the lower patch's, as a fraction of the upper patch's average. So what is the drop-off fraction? 0.12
